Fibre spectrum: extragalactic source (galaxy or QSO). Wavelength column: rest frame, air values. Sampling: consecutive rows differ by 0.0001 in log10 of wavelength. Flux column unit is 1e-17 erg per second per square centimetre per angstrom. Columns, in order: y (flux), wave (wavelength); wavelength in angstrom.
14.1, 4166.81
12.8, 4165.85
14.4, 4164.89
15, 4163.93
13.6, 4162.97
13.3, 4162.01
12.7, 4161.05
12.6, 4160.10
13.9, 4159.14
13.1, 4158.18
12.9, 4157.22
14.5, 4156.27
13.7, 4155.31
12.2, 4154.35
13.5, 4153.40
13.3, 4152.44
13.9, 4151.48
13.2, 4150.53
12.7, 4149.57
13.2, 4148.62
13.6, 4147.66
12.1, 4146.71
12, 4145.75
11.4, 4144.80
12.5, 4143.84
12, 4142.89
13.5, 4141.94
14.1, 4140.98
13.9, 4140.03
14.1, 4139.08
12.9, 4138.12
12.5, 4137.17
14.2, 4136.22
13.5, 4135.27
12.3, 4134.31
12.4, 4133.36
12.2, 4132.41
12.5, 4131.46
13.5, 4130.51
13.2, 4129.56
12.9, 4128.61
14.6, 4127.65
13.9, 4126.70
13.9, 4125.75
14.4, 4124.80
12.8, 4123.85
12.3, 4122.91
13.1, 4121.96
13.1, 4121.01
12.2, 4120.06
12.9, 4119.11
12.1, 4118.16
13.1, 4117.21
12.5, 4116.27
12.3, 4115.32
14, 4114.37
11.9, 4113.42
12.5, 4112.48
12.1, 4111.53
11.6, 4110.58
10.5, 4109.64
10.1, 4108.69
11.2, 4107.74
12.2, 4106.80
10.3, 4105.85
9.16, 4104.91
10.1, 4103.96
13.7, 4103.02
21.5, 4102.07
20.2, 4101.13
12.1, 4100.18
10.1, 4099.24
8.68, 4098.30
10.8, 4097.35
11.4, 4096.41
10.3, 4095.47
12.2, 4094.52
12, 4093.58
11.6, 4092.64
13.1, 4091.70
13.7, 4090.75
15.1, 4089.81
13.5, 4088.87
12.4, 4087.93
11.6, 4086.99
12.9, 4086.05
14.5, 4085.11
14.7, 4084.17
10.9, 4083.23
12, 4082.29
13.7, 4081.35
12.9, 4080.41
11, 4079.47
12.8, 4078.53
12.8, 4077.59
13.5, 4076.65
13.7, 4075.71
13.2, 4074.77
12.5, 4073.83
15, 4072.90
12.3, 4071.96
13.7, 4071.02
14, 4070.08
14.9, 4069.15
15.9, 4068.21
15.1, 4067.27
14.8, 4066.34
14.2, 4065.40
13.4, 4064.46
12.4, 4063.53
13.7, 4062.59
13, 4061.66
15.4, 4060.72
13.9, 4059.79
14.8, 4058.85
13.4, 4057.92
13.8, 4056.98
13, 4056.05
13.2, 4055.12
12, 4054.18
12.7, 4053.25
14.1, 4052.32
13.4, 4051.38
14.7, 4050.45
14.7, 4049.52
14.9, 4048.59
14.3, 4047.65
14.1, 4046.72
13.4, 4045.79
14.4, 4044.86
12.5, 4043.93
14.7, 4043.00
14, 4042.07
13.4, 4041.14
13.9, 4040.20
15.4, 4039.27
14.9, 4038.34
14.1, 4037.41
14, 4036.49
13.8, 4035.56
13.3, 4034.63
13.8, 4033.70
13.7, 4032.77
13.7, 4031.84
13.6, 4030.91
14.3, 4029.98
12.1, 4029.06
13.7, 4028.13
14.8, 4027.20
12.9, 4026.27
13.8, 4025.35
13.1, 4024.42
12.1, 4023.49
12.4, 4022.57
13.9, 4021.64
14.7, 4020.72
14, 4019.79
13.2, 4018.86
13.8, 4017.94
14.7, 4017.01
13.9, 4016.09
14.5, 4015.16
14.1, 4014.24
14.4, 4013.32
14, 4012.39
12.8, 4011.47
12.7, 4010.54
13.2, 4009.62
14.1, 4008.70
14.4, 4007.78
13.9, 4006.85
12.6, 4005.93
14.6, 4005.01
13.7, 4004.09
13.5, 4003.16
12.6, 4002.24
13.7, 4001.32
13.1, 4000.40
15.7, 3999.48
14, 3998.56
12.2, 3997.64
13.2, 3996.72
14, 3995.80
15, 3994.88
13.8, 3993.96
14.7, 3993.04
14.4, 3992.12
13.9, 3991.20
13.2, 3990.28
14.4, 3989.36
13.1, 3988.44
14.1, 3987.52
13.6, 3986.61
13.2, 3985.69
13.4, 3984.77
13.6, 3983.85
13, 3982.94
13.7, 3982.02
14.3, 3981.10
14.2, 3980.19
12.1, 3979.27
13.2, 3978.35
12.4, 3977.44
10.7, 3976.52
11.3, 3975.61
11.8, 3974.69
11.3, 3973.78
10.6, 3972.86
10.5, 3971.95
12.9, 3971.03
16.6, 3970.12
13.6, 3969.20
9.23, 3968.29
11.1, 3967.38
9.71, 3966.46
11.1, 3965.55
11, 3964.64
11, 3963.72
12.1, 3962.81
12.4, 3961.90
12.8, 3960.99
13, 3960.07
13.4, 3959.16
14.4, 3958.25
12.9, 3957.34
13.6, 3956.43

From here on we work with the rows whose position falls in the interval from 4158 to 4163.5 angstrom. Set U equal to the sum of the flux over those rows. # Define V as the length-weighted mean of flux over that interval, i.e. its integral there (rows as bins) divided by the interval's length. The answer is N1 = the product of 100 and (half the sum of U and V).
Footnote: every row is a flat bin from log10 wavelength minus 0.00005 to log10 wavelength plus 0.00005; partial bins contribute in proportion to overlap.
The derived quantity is 4621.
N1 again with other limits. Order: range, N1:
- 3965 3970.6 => 4162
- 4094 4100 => 3708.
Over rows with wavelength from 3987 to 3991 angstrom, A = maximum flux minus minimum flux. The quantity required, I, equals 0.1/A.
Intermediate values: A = 1.3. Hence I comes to 0.08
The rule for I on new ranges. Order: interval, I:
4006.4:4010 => 0.08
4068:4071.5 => 0.05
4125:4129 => 0.06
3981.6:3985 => 0.14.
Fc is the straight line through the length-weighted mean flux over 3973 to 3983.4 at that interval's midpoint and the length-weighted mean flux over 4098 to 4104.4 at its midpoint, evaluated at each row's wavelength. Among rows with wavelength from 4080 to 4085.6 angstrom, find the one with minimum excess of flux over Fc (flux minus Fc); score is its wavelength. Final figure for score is 4083.23 angstrom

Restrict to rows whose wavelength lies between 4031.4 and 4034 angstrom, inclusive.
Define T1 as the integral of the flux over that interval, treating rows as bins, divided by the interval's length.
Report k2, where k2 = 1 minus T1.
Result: -12.7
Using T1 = 13.7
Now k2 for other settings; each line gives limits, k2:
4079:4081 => -11.0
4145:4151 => -11.7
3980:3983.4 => -12.8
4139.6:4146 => -11.8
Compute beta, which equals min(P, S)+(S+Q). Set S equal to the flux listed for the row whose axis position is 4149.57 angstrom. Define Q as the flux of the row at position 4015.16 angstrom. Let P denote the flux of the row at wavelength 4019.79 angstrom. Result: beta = 39.9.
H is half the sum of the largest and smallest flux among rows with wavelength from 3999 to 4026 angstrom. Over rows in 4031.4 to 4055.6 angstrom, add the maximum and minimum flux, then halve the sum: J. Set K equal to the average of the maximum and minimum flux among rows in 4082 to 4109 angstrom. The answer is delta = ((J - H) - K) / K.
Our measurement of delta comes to -1.01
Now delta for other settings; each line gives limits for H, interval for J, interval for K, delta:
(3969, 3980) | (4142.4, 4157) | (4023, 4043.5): -1.04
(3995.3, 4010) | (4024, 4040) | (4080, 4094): -1.02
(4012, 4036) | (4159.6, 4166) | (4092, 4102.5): -0.98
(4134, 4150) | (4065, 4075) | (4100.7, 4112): -0.92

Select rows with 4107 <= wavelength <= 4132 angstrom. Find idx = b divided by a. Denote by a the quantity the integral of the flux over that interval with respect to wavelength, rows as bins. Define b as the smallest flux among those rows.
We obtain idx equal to 0.032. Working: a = 316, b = 10.1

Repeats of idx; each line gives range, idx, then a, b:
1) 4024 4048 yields 0.036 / 332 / 12.1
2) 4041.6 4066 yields 0.036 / 336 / 12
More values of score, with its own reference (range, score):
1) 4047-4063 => 4054.18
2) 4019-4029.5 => 4029.06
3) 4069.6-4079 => 4071.96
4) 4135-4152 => 4144.80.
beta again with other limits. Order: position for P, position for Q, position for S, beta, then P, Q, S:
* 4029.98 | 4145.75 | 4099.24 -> 32.2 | 14.3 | 12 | 10.1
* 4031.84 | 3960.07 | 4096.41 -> 35.8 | 13.7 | 13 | 11.4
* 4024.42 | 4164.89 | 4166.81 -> 41.6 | 13.1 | 14.4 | 14.1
